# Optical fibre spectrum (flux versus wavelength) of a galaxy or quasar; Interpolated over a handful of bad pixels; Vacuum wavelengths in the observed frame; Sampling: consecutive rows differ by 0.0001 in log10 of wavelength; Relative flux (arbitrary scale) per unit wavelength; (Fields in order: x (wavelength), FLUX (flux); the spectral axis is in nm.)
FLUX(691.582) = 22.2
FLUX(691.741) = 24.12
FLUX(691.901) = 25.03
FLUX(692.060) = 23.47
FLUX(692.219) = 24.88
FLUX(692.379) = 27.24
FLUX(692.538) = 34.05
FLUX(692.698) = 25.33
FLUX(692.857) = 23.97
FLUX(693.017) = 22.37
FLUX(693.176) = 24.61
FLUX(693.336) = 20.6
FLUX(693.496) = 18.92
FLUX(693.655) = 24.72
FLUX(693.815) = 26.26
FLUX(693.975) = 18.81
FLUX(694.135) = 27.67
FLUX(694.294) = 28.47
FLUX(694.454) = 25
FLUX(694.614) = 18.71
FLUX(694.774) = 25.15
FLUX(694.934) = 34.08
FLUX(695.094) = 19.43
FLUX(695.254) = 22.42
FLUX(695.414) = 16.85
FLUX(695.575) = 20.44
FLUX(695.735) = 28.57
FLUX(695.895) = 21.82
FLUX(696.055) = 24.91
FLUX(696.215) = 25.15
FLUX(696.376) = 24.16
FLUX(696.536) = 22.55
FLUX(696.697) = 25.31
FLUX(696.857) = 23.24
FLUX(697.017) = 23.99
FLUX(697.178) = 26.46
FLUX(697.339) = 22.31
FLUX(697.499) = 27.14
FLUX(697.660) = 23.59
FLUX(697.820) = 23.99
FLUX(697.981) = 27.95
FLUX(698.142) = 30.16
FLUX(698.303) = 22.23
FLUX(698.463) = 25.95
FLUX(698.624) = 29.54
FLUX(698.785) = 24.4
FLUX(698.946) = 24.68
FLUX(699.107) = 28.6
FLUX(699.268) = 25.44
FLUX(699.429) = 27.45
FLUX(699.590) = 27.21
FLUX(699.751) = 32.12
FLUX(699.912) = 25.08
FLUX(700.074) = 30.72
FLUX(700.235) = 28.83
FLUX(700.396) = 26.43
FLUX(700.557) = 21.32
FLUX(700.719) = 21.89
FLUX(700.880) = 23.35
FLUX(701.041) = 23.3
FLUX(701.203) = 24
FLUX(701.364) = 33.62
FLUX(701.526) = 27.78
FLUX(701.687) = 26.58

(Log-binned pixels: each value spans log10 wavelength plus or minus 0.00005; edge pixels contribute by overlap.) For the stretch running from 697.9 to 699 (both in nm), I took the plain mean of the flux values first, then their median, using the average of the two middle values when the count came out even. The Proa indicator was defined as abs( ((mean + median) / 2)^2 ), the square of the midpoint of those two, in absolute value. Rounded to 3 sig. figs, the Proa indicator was 686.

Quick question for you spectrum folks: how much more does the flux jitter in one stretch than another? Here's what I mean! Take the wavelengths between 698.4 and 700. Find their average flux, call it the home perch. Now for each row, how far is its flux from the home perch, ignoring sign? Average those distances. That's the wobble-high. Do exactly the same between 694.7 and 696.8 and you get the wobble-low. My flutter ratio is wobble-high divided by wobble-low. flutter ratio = 0.63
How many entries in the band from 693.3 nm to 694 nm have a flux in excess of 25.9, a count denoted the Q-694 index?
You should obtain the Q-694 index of 1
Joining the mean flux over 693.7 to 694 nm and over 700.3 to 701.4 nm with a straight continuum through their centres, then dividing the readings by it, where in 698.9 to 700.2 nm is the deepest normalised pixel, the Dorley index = 698.946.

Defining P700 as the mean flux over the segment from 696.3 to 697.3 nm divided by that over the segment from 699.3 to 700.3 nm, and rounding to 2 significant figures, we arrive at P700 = 0.85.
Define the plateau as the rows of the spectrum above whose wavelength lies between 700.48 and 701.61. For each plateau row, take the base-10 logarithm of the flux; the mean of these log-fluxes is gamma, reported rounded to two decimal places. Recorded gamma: 1.39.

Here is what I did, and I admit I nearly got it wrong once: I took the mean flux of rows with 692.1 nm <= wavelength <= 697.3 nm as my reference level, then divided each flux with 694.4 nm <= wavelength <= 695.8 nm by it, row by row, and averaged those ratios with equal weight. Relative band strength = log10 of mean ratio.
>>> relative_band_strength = -0.02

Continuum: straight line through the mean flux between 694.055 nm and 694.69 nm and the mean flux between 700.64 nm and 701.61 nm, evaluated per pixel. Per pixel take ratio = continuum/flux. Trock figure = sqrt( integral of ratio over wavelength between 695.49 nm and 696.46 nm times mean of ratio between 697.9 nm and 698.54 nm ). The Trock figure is 1.0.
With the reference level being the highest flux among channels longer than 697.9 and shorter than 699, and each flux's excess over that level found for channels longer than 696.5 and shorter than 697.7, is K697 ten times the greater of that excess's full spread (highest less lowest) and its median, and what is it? 48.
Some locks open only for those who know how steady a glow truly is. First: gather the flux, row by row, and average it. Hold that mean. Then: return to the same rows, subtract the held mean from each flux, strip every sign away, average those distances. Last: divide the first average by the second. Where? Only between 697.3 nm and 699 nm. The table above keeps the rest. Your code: 11.2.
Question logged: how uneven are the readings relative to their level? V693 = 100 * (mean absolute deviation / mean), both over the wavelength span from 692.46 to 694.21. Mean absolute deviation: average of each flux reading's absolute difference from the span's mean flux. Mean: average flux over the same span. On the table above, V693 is 13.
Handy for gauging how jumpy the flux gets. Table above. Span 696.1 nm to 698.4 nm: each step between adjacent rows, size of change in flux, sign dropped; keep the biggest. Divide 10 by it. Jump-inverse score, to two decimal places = 1.26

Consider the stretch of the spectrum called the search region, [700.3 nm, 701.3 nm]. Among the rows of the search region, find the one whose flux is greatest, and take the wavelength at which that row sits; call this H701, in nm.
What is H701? 700.396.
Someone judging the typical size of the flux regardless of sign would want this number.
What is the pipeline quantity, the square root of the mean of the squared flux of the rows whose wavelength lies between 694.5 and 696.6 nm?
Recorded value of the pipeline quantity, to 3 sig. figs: 23.8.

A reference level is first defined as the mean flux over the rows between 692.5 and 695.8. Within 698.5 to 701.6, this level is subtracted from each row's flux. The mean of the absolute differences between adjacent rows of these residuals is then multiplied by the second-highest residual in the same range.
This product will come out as 27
